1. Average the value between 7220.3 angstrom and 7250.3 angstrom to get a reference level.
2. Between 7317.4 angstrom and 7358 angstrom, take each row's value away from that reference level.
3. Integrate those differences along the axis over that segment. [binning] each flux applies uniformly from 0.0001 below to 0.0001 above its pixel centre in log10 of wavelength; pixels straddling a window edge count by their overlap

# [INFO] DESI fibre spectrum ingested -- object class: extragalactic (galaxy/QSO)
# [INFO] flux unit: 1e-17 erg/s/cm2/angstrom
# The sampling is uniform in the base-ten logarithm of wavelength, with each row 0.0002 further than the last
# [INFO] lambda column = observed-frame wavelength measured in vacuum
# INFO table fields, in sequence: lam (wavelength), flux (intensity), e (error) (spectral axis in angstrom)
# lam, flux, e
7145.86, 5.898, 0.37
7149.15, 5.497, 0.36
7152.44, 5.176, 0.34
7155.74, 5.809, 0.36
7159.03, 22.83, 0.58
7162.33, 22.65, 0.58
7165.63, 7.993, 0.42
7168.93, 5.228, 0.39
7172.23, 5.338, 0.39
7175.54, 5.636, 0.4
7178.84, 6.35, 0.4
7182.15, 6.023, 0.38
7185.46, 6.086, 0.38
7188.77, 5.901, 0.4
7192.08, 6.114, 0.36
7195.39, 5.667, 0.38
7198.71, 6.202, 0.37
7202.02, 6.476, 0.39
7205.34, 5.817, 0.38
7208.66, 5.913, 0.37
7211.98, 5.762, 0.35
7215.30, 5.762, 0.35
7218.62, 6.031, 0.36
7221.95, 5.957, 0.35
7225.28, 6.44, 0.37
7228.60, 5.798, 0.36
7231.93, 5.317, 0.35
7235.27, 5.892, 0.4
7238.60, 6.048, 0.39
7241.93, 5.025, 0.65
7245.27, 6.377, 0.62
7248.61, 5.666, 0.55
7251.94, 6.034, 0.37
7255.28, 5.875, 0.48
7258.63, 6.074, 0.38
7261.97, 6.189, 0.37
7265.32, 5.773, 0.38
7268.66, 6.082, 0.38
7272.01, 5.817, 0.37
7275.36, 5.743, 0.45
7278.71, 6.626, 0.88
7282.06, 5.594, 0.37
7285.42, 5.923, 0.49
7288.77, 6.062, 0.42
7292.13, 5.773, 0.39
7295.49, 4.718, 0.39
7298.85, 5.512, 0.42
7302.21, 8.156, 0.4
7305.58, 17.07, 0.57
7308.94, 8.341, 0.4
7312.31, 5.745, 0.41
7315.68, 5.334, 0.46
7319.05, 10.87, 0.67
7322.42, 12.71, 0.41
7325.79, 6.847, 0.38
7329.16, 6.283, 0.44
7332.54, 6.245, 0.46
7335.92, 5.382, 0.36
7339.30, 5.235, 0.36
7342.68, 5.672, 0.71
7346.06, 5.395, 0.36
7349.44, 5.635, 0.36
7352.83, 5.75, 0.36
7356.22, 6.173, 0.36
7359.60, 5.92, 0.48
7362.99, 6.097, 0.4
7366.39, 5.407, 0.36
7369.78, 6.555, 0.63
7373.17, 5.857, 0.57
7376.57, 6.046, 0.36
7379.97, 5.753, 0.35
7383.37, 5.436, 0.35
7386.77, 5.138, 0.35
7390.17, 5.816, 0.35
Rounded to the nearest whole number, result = -41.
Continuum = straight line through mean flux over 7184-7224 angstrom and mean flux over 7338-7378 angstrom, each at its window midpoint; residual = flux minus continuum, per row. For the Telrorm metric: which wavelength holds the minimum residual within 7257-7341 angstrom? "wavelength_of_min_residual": 7295.49 angstrom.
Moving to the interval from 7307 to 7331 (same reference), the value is 7315.68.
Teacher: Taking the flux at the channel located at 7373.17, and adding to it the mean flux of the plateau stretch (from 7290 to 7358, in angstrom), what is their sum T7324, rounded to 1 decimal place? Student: 13.0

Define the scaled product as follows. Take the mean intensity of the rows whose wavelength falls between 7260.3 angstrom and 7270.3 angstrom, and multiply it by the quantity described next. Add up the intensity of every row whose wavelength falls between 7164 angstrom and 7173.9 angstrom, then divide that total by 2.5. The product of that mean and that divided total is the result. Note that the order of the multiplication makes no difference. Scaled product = 45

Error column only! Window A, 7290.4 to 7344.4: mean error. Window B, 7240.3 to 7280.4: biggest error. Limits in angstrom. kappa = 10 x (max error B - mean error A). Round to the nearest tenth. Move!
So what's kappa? 4.3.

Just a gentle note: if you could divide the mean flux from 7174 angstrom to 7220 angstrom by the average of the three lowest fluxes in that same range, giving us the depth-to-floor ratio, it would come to 1.05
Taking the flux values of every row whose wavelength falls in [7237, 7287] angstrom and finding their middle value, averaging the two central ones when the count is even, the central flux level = 5.92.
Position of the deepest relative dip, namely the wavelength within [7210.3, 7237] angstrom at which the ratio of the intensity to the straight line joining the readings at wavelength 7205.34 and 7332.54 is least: 7231.93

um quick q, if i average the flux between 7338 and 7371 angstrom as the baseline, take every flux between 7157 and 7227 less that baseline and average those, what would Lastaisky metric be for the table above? 1.8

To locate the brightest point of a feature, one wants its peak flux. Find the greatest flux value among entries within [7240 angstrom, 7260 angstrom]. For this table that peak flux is 6.377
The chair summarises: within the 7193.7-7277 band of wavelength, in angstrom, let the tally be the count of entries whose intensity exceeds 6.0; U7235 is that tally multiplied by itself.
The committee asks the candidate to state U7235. 100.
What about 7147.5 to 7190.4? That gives 36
